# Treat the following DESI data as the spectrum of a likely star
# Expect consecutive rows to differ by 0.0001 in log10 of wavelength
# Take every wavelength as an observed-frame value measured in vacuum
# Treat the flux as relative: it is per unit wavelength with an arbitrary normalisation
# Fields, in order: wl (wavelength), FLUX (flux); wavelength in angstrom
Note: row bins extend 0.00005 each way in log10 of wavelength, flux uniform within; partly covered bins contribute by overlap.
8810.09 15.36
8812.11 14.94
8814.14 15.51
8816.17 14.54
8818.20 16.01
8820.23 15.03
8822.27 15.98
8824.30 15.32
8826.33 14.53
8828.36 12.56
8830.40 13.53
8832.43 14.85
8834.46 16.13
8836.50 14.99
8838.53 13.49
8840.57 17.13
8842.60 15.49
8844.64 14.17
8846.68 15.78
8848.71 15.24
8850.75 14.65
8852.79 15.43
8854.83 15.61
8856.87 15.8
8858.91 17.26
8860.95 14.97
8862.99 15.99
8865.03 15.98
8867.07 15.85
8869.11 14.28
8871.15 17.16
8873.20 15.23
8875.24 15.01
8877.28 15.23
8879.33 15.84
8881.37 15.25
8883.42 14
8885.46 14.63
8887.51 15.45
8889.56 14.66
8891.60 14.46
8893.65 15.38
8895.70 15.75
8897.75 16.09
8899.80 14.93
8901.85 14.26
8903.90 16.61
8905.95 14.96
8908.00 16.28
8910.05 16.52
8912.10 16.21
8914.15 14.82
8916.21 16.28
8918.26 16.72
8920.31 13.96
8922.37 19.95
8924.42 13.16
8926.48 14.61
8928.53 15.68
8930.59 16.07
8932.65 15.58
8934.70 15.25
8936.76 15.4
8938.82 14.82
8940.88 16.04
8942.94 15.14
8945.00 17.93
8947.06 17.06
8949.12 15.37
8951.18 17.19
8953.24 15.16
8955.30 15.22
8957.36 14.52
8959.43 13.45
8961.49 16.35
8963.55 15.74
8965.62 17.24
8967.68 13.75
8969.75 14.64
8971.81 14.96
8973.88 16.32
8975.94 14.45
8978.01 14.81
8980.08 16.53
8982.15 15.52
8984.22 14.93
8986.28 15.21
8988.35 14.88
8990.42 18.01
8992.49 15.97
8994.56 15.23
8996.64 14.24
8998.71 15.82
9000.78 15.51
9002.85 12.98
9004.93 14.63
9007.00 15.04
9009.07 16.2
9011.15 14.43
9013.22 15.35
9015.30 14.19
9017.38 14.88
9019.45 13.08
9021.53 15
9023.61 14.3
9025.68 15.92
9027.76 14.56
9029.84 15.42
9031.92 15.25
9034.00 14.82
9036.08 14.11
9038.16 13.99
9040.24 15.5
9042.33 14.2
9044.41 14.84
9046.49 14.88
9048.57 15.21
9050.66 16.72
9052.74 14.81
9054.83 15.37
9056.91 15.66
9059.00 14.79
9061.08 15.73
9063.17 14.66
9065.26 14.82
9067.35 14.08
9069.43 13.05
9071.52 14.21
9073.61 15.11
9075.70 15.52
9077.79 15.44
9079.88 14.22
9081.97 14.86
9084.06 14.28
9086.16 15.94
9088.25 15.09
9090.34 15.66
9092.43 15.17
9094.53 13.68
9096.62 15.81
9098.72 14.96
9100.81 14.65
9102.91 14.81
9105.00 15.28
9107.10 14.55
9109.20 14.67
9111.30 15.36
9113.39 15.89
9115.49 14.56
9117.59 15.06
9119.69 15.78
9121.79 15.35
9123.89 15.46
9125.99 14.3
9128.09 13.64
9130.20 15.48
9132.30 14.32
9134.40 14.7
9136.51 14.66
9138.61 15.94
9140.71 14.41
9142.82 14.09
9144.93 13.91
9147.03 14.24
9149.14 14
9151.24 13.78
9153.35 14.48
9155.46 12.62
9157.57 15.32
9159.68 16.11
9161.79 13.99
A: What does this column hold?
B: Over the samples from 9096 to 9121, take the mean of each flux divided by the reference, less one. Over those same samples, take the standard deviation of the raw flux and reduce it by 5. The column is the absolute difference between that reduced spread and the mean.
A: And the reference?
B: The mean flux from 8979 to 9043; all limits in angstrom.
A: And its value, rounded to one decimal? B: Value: 4.5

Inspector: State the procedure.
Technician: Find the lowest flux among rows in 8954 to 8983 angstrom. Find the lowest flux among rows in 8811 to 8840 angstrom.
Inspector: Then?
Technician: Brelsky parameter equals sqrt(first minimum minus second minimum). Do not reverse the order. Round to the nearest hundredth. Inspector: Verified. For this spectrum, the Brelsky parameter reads 0.94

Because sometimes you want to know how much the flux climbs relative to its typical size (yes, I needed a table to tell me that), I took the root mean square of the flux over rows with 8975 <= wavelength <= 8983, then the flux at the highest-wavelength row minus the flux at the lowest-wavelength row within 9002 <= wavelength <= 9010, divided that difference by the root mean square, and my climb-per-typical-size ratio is 0.21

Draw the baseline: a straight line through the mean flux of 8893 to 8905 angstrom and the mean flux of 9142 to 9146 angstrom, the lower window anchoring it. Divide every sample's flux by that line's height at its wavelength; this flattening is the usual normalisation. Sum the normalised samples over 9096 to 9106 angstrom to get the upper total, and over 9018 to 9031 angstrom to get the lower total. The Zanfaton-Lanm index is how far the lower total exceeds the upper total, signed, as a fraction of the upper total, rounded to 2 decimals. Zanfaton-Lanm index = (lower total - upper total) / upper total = 0.13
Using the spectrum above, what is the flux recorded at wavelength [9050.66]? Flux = 16.72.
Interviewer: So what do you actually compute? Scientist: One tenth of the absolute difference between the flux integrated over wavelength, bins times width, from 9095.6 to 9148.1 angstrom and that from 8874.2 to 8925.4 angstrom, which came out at 1.1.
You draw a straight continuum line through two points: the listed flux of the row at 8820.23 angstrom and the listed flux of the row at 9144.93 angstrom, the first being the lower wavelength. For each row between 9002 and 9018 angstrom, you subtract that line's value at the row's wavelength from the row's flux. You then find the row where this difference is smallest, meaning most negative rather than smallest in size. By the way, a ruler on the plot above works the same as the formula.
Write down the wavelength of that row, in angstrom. 9002.85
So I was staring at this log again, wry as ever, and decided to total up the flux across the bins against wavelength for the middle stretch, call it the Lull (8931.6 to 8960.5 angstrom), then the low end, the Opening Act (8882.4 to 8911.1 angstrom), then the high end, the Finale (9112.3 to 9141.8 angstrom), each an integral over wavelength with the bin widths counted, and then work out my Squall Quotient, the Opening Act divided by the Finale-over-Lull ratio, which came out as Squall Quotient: 447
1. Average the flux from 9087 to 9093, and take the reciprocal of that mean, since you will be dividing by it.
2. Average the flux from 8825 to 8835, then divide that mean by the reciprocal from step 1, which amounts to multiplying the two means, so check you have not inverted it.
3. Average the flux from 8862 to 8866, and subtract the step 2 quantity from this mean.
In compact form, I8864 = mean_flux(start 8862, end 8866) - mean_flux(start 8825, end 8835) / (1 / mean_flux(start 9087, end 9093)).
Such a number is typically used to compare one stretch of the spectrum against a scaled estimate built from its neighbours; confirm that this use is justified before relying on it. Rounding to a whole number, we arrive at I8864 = -203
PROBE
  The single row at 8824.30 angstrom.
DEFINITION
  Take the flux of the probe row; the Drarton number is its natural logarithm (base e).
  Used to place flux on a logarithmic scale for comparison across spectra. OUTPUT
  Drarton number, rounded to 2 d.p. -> 2.73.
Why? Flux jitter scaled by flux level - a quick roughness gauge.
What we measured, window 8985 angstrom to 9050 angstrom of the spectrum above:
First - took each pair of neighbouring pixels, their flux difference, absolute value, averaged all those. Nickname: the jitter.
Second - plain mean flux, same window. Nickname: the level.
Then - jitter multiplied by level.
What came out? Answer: 16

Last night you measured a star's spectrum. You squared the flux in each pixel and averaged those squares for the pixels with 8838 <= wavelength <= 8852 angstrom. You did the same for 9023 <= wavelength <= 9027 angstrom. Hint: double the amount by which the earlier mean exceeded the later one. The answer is 3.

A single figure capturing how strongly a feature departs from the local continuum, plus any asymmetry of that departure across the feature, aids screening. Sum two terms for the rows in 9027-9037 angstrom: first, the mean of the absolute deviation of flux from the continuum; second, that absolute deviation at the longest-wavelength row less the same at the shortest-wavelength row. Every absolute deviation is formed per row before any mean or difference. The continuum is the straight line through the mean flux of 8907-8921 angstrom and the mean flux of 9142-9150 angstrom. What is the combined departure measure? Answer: 0.80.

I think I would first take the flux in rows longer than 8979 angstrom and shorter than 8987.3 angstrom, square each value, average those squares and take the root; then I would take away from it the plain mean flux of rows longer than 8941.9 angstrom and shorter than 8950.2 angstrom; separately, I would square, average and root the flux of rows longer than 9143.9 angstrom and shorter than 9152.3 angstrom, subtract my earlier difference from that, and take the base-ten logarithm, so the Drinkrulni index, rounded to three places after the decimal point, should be 1.170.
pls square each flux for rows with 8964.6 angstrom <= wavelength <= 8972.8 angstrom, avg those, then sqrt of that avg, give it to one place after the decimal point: 15.2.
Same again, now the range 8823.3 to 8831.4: 14.0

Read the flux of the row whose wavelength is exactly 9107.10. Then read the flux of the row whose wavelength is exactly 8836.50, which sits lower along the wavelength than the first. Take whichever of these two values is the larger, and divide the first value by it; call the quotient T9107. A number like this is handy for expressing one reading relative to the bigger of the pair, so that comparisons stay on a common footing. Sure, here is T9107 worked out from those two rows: 0.97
